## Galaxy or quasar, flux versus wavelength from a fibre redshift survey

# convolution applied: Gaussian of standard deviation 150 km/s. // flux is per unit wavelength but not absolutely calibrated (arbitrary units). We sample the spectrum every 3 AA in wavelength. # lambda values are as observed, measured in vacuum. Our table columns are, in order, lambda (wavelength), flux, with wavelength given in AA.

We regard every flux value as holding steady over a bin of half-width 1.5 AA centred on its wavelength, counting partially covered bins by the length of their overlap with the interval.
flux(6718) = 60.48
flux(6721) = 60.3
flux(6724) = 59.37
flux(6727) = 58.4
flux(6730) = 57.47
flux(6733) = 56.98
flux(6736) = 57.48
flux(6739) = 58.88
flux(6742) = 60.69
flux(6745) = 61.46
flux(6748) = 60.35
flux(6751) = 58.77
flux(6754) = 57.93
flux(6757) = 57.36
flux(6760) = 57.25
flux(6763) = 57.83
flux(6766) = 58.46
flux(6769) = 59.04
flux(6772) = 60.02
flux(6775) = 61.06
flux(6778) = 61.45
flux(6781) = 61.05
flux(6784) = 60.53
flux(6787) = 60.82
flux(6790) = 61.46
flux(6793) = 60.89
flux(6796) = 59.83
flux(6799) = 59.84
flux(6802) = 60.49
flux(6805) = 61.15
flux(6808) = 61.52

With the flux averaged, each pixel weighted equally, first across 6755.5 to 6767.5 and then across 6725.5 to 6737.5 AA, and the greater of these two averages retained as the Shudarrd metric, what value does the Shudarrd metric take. 57.7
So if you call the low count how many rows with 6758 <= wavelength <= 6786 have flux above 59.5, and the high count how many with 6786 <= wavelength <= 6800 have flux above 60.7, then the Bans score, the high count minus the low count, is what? -2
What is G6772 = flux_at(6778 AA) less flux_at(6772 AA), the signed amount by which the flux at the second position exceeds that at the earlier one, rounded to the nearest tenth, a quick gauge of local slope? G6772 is 1.4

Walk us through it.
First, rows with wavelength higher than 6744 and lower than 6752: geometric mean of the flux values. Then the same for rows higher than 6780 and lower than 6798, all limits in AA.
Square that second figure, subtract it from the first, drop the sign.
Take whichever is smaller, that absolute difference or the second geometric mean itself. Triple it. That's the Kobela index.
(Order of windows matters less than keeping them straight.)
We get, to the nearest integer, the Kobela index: 182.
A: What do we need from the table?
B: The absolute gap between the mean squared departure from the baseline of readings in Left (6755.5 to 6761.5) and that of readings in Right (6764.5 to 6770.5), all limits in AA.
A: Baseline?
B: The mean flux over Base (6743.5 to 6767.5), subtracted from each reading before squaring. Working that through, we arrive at 1.8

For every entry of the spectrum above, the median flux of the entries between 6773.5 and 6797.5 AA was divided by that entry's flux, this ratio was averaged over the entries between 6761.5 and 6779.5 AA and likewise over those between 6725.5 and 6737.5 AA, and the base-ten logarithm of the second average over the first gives 0.015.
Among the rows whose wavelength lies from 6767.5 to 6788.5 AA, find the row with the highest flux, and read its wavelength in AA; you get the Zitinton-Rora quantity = 6778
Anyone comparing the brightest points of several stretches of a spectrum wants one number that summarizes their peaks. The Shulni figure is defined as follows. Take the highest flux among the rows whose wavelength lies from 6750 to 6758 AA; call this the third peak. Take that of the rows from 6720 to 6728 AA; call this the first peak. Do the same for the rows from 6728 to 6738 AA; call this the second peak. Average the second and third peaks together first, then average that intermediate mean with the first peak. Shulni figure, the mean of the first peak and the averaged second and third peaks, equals 59.2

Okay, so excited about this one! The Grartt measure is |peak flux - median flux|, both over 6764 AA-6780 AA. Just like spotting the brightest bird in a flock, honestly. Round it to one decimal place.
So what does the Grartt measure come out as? 1.4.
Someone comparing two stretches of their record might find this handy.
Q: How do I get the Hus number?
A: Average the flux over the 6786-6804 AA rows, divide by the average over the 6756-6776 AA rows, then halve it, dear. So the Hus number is 0.516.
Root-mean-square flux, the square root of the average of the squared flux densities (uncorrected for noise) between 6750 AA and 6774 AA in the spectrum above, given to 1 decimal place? 58.3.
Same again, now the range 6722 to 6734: 58.1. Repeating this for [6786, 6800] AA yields 60.6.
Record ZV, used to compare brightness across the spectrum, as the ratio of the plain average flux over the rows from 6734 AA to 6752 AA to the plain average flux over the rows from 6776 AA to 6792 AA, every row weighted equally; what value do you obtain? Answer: 0.98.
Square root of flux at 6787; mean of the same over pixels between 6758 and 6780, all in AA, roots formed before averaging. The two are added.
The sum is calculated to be 15.50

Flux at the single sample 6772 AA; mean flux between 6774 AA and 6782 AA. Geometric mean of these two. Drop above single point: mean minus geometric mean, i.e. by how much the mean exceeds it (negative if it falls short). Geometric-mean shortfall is 0.59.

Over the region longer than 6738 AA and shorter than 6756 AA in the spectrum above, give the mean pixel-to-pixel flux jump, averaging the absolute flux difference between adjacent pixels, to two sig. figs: 1.2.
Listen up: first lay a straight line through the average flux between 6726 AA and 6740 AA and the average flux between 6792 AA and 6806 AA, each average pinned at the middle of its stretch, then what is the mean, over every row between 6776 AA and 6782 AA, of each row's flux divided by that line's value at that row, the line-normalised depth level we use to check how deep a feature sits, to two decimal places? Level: 1.03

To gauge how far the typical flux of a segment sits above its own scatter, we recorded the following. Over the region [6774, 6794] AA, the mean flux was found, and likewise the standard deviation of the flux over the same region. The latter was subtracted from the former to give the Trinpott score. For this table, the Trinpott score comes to 60.7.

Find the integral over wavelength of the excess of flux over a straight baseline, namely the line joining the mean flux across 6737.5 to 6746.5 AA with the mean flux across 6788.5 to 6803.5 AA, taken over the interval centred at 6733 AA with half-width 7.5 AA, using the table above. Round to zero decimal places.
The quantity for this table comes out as -37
